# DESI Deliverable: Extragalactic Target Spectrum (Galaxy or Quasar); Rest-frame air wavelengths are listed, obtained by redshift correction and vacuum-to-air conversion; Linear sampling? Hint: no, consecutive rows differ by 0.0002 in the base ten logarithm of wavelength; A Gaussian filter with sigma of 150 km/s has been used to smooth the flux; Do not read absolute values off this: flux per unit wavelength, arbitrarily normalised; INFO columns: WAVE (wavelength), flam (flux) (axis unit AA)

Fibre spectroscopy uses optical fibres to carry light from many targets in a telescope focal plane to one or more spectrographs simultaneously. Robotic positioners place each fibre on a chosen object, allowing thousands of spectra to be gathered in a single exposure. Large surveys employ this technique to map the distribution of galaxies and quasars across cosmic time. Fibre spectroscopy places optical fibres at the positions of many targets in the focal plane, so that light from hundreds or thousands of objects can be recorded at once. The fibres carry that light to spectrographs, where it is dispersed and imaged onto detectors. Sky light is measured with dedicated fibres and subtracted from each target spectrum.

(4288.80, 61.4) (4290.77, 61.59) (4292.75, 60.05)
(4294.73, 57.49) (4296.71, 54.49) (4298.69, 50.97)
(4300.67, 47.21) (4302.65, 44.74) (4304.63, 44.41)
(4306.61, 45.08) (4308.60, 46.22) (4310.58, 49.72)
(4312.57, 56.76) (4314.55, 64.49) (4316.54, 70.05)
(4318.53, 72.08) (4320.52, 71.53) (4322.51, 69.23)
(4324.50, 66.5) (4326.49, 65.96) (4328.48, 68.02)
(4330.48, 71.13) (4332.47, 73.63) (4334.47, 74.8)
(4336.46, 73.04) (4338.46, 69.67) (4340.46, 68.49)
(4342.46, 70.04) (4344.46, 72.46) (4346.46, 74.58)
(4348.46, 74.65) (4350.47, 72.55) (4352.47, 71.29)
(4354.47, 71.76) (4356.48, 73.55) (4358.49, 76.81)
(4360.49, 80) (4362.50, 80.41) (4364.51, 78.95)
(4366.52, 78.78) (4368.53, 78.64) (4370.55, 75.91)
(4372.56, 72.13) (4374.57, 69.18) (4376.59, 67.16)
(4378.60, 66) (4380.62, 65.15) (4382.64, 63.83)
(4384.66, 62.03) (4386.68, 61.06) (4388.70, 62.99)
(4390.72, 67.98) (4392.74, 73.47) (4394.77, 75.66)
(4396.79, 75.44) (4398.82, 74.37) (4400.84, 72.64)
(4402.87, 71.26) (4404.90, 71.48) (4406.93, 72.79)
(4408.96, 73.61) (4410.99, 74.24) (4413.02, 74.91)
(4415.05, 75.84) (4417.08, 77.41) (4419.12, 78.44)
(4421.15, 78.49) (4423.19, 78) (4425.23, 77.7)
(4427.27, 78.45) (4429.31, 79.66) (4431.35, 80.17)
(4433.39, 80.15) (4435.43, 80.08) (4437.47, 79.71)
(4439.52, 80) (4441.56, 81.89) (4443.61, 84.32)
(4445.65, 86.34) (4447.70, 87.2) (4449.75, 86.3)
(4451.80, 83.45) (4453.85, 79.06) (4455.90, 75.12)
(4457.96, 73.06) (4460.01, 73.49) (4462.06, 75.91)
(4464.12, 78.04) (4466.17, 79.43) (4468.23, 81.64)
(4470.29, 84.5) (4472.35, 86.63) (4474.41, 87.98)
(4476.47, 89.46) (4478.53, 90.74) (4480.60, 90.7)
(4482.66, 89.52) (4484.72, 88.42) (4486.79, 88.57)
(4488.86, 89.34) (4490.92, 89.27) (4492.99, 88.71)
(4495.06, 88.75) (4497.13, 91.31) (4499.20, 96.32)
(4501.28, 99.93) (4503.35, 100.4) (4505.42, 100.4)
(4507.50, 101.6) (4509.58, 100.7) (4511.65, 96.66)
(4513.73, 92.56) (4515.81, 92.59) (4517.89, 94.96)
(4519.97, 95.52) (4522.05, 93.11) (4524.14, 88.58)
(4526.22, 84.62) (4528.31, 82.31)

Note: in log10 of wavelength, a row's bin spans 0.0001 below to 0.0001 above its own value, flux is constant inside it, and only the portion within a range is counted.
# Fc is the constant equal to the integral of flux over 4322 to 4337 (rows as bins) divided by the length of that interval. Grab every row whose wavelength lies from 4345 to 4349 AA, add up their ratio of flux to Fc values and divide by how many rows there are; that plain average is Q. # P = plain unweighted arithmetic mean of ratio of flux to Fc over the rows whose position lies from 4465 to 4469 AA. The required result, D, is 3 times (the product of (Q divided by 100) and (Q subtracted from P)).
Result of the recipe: 0.003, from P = 1.15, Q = 1.06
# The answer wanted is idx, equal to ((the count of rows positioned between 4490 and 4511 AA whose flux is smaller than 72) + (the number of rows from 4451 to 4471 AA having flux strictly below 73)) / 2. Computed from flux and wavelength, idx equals 0.0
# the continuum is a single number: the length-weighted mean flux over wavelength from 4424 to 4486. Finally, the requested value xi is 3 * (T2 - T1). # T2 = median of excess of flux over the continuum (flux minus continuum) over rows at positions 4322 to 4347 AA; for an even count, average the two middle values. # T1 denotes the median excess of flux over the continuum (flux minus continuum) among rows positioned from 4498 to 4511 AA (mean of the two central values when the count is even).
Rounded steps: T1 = 18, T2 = -12.3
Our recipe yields -91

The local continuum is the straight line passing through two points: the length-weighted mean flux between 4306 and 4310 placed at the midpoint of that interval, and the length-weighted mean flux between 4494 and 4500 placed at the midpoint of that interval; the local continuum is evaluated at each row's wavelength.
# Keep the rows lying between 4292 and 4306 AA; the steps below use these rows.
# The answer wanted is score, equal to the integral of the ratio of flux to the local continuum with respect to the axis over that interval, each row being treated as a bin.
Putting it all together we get 16.3 AA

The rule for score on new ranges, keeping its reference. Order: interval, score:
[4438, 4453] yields 15.9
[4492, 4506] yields 14.4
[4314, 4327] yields 18.2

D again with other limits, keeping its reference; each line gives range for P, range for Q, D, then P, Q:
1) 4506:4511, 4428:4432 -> 0.010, 1.44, 1.14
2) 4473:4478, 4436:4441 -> 0.004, 1.26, 1.14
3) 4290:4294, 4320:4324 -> -0.004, 0.87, 1.00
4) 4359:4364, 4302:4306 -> 0.010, 1.14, 0.63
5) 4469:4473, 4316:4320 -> 0.006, 1.22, 1.01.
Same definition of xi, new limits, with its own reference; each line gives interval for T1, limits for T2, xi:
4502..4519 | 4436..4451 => -43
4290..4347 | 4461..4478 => 50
